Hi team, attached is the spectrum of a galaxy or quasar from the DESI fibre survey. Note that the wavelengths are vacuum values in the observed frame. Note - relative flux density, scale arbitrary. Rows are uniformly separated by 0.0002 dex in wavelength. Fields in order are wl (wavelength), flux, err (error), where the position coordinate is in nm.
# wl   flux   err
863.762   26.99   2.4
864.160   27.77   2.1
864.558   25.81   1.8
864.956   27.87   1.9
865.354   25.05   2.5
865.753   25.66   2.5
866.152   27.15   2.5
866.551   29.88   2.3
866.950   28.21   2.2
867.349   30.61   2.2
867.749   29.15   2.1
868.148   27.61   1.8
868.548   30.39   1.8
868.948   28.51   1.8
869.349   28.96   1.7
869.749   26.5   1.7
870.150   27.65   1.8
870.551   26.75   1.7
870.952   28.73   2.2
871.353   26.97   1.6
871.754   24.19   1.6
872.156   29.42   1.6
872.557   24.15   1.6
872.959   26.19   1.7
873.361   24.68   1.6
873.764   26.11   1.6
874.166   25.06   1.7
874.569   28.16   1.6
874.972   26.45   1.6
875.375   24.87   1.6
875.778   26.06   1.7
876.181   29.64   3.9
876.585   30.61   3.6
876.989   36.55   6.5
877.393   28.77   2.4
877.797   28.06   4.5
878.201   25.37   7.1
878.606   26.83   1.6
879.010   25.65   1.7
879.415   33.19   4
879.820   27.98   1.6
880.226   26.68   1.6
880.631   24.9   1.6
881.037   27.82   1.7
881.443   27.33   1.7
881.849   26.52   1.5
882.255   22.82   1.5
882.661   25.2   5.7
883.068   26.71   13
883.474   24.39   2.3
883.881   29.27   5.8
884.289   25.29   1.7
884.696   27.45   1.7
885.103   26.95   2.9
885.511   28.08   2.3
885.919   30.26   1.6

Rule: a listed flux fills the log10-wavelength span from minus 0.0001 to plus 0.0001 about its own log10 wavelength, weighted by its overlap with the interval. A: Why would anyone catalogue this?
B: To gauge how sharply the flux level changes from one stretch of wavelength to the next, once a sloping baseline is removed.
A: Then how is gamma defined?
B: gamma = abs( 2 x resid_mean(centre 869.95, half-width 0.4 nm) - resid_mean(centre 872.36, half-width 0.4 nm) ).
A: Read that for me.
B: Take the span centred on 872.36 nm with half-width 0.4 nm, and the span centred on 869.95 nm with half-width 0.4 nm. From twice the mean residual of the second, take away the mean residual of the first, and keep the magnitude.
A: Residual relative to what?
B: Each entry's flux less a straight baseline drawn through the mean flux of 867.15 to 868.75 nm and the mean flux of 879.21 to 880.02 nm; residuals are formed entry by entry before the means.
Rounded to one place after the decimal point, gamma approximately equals 2.0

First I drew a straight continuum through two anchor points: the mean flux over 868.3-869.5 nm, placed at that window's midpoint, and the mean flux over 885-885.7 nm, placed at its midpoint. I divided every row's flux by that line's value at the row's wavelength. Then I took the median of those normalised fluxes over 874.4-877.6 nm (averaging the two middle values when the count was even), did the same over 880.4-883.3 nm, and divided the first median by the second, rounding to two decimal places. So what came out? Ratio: 1.05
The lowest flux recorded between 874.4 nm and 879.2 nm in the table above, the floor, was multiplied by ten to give 249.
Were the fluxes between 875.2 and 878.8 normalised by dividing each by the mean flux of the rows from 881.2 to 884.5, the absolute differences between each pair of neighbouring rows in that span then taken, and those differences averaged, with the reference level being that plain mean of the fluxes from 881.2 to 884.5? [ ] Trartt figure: 0.12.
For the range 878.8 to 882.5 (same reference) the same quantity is 0.11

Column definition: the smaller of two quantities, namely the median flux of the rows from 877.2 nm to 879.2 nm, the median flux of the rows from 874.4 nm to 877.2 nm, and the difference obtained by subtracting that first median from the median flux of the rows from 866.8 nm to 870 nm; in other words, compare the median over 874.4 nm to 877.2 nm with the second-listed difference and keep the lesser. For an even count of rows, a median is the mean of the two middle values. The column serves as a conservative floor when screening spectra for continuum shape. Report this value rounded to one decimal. 1.9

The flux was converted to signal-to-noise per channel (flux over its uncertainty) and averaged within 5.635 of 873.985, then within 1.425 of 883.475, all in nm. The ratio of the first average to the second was 1.41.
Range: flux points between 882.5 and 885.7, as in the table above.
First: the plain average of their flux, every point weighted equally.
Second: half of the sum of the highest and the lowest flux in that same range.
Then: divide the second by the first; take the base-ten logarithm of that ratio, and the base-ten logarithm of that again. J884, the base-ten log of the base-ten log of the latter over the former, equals -2.6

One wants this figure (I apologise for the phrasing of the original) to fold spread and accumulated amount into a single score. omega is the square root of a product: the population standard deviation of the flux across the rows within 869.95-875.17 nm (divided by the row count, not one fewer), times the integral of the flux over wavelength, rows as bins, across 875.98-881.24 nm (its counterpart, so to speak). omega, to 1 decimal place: 15.6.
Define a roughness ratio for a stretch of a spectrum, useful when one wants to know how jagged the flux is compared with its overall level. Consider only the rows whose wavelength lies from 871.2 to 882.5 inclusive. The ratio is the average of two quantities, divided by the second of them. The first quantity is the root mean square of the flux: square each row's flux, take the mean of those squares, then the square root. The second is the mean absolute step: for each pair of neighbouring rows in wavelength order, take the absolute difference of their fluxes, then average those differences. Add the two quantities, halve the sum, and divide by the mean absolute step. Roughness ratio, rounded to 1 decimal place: 5.4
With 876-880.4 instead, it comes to 4.7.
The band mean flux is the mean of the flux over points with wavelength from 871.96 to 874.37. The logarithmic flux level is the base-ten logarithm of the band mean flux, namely 1.41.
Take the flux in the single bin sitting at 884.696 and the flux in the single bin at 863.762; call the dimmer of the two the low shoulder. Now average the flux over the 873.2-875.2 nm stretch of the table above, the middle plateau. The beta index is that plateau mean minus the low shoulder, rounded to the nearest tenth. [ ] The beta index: -0.9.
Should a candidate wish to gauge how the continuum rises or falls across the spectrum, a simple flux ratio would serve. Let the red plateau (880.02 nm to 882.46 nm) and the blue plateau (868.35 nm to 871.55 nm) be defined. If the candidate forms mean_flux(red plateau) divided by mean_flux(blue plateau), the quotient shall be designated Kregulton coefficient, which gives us 0.93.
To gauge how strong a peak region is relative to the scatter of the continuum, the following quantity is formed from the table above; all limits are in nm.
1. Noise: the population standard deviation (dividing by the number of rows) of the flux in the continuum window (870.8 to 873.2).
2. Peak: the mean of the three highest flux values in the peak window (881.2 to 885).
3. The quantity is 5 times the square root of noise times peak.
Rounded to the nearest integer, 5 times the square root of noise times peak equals 38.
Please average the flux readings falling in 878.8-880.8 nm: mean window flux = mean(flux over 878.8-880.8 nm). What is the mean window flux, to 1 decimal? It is 27.7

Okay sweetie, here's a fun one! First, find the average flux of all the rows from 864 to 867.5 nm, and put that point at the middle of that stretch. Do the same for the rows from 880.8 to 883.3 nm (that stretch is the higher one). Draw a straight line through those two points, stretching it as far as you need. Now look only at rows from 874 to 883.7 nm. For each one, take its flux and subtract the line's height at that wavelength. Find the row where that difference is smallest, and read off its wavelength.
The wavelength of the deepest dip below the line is 882.255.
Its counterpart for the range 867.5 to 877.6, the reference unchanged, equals 871.754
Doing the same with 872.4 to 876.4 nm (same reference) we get 872.557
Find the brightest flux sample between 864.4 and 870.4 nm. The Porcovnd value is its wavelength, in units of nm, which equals 867.349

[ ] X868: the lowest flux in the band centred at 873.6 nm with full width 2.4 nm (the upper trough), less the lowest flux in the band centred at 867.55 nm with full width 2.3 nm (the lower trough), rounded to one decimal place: -3.5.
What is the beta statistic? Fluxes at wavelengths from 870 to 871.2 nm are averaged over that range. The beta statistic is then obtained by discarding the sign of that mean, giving 27.7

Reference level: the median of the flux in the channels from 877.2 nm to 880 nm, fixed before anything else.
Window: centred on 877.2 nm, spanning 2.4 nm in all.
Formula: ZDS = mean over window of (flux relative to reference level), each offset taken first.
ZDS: 1.9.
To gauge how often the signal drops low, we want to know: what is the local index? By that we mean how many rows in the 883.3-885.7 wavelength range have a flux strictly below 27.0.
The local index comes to 3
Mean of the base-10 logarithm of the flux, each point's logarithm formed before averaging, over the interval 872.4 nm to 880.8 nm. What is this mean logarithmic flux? 1.44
